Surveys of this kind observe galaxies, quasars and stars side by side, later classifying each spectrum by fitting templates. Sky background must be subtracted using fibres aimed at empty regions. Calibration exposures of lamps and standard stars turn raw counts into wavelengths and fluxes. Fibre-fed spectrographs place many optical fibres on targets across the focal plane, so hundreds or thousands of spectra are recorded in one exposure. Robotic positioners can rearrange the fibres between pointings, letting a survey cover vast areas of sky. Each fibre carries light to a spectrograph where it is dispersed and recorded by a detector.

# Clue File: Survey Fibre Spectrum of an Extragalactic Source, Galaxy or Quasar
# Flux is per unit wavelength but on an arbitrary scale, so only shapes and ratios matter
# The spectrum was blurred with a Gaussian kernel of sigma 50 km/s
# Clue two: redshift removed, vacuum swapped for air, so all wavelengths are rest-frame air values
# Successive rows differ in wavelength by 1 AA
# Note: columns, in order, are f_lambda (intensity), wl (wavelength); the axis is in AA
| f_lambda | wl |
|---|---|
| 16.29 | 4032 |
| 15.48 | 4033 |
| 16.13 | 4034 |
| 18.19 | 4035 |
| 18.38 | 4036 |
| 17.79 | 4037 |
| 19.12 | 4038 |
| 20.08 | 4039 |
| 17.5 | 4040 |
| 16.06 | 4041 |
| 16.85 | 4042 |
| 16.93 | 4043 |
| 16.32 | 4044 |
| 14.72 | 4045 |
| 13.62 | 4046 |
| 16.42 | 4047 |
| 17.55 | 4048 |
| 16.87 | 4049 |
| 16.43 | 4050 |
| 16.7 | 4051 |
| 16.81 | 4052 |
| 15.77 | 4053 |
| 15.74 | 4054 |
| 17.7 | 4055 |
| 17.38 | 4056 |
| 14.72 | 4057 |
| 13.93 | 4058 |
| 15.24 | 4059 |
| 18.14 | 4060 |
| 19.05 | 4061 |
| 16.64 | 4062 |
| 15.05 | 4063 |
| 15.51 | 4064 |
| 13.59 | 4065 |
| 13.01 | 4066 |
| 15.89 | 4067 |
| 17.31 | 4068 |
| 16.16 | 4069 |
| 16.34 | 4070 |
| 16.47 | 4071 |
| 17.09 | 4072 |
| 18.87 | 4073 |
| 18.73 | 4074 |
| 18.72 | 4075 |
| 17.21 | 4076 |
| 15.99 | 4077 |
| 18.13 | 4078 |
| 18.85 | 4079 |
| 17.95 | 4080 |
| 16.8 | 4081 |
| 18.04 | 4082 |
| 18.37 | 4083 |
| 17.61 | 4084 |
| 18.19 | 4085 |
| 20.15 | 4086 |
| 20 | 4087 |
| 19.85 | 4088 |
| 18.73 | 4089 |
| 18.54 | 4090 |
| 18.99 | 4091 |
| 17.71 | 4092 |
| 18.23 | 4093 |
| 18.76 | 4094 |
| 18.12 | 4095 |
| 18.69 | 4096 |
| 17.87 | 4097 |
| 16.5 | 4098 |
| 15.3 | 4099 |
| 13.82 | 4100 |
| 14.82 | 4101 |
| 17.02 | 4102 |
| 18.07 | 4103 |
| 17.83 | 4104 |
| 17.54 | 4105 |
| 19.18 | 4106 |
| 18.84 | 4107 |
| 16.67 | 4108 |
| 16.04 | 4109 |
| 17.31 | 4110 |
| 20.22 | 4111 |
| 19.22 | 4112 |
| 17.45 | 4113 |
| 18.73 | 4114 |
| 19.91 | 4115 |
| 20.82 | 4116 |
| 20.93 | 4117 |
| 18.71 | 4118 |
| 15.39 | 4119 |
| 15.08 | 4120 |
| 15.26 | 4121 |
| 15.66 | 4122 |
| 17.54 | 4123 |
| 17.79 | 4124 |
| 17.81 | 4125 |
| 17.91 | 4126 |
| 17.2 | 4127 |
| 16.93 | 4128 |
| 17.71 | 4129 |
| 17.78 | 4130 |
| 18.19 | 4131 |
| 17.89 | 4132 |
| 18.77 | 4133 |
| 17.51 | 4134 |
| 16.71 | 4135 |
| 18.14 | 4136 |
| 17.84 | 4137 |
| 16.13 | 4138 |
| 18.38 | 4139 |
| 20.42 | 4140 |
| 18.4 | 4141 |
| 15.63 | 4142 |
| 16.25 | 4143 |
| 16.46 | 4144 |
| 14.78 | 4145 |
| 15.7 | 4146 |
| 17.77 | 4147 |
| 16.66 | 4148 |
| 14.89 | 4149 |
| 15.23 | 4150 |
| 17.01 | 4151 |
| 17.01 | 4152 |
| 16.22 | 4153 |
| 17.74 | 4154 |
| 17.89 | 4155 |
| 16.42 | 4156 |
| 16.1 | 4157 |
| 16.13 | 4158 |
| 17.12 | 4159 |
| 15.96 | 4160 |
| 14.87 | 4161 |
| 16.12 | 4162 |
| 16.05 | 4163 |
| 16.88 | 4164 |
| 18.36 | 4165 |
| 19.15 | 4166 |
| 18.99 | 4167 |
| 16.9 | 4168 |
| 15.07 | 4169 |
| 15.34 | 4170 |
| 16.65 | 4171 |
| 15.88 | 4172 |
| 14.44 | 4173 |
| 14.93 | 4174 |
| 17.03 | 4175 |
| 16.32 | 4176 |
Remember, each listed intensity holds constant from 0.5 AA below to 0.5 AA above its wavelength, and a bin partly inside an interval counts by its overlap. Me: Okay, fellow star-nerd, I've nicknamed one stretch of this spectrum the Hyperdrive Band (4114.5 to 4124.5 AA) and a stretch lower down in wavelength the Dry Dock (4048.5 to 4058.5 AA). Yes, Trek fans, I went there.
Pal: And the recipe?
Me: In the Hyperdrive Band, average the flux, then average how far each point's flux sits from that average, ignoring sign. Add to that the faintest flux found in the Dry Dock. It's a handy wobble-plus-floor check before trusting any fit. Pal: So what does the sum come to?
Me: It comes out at 15.9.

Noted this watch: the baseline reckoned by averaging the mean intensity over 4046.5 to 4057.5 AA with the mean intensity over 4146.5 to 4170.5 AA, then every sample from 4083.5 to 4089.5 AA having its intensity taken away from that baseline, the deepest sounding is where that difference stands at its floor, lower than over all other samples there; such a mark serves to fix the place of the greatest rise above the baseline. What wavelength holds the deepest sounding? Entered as 4086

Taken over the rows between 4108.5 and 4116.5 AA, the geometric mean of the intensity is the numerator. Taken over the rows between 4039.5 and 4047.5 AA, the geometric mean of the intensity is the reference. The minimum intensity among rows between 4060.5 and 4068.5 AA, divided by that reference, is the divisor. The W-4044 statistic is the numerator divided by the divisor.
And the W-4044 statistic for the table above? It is 22.9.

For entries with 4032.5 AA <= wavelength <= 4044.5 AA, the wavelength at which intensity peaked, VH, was 4039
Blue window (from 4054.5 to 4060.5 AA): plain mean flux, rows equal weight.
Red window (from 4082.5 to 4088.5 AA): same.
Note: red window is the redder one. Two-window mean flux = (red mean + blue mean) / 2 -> 17.6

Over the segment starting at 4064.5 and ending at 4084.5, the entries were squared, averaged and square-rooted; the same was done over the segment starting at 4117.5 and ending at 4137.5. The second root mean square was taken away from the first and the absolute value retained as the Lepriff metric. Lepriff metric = 0.20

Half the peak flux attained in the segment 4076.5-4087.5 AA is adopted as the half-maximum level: 10.1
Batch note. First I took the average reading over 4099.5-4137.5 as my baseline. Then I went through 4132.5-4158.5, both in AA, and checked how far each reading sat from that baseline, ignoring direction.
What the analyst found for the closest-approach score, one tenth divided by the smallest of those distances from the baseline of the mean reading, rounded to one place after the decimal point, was 1.0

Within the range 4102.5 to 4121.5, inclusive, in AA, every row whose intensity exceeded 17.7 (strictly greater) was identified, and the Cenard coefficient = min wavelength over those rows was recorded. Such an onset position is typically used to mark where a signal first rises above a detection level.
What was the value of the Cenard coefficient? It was 4103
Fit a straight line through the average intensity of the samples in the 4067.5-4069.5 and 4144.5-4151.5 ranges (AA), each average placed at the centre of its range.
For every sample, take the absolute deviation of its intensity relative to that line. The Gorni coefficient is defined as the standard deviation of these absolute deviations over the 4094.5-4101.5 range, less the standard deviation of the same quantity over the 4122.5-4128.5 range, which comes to 0.4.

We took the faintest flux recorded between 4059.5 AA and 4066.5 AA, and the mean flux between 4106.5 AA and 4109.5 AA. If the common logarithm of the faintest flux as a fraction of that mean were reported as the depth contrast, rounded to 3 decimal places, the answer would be -0.121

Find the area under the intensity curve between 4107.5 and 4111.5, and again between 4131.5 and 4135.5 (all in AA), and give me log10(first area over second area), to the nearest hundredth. 0.00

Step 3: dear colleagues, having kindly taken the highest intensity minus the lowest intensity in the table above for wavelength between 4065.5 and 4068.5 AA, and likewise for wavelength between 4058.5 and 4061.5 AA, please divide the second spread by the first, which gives 0.9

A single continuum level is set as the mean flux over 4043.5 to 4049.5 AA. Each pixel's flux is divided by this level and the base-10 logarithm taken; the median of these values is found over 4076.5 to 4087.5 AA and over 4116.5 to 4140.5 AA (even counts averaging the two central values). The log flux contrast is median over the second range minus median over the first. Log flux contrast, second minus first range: -0.01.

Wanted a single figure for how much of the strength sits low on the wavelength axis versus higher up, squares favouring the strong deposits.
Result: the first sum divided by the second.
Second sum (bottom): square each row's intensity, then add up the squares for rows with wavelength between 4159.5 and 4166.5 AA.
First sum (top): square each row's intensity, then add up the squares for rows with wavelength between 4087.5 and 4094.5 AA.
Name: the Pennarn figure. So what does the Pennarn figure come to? 1.23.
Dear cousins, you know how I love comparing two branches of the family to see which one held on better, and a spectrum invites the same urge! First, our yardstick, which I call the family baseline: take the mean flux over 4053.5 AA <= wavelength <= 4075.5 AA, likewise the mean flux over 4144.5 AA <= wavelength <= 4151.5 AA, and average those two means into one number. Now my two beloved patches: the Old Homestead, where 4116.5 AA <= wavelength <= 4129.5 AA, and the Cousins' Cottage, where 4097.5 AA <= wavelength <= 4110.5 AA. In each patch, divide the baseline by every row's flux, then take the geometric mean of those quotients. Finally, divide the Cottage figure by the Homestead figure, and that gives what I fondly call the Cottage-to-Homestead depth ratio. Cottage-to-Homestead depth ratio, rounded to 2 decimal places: 1.02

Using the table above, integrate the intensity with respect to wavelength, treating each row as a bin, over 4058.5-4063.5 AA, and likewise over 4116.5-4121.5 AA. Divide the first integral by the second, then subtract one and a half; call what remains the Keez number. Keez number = -0.51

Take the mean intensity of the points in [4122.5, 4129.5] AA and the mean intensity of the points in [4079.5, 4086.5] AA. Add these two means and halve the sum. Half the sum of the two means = 17.9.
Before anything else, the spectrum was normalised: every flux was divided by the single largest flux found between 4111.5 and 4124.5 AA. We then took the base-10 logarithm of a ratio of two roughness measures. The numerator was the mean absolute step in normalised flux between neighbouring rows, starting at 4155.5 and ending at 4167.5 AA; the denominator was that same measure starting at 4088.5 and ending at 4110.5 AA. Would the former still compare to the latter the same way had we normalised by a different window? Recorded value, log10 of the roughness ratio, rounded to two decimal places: -0.11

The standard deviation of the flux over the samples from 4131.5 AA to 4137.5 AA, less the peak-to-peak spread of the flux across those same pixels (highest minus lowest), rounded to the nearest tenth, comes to -1.4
